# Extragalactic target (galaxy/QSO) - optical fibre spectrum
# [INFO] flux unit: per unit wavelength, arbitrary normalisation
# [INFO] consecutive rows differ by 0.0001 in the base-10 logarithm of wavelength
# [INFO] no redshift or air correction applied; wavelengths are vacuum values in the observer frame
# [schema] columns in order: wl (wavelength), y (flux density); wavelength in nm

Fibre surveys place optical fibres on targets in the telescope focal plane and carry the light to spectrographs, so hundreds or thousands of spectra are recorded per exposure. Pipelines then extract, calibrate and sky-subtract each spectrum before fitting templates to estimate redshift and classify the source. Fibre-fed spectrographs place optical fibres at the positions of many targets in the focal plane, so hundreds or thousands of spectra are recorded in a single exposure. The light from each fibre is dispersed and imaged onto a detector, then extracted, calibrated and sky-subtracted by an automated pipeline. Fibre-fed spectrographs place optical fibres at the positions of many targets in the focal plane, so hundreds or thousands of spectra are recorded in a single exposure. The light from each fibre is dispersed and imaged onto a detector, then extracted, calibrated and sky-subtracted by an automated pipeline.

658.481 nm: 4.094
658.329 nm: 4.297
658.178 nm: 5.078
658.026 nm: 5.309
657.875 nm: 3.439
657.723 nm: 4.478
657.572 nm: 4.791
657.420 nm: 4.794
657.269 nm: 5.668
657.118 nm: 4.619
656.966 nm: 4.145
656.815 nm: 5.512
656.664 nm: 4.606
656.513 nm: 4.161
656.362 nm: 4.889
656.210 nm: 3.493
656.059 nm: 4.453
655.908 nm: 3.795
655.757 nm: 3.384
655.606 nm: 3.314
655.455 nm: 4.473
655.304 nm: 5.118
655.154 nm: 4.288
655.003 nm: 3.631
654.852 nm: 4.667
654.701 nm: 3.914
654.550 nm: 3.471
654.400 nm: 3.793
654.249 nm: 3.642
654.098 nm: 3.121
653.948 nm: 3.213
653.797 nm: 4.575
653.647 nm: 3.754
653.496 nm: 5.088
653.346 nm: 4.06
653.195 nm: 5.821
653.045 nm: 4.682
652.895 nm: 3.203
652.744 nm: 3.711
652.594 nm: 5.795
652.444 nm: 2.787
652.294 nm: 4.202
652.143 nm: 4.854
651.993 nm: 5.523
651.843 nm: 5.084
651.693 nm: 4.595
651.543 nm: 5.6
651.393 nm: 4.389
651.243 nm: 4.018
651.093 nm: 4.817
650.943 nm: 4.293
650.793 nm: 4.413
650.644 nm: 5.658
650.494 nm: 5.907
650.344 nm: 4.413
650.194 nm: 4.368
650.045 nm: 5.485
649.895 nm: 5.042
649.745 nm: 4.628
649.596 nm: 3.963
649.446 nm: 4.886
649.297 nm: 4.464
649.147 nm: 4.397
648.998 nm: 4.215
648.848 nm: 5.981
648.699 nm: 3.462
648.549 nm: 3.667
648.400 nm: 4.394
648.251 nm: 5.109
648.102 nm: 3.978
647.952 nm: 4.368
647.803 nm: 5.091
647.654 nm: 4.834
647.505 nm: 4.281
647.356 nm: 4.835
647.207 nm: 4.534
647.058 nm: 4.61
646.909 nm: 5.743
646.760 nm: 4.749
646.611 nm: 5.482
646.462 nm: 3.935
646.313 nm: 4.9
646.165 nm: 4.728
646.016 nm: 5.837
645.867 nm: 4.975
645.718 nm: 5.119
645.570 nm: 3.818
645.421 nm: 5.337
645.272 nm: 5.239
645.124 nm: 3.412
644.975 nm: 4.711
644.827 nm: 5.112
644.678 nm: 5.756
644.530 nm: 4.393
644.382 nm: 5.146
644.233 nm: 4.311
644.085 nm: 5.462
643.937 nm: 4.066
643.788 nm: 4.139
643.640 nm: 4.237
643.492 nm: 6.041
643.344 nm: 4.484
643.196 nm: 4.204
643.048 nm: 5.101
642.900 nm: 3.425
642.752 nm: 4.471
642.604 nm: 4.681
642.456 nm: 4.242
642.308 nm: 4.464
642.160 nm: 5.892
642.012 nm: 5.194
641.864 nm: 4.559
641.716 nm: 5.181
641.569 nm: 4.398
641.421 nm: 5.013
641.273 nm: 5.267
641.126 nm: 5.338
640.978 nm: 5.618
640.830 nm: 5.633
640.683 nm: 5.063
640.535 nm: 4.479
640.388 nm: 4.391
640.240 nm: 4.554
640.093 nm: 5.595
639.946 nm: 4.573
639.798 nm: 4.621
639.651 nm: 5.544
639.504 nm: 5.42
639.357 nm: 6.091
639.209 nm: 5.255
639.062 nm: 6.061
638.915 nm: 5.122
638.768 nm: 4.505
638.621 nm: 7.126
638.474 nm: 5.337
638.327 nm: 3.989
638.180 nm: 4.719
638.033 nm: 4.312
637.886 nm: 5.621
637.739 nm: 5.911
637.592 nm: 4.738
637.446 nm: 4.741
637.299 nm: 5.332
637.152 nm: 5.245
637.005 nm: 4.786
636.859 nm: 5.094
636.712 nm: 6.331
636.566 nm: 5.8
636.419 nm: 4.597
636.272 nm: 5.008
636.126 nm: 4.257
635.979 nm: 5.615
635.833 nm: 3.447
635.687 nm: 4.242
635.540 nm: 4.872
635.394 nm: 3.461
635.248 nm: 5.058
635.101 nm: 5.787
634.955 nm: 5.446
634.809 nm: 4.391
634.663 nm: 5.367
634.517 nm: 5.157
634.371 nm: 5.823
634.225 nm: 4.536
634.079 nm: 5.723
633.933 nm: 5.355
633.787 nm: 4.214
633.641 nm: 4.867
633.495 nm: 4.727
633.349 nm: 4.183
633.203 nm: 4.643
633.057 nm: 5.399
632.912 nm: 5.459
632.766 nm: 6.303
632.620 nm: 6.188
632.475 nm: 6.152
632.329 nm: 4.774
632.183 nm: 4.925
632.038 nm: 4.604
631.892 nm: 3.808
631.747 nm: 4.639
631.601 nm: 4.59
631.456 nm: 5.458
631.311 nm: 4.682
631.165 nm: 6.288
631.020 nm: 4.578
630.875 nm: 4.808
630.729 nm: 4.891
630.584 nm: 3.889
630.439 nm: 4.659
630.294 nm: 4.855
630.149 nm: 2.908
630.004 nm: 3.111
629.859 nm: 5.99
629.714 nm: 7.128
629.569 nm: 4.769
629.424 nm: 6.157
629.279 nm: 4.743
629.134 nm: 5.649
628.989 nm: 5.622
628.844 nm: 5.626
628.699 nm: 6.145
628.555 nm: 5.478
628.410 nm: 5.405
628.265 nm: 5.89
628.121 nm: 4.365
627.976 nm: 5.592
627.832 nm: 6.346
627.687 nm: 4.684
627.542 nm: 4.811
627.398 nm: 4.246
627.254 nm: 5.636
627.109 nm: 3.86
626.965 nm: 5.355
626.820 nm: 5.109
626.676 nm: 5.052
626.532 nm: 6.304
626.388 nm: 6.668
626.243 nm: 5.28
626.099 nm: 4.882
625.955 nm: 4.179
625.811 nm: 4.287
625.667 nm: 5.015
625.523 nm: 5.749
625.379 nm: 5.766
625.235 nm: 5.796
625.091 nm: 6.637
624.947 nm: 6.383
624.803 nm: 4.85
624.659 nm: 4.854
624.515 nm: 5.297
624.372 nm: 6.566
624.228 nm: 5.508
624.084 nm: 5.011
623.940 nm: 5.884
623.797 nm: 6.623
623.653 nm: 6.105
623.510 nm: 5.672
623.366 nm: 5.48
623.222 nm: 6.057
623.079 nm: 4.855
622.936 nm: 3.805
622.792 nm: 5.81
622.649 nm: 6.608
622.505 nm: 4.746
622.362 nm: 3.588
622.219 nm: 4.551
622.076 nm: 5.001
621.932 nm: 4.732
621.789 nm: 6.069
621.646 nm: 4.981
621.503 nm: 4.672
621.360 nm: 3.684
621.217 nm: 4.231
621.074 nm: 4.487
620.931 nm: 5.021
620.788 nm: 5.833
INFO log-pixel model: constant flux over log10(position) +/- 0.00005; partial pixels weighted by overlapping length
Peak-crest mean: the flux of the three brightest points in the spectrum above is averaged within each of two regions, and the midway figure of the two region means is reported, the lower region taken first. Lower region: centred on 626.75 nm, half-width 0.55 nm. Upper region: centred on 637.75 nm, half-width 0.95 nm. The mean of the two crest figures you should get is 6.2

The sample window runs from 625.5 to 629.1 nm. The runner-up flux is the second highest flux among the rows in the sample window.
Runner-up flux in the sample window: 6.346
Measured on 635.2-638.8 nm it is 6.331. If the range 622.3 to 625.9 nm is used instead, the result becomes 6.623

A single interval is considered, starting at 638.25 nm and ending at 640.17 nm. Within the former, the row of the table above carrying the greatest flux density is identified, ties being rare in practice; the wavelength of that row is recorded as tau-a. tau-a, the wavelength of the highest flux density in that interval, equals 638.621 nm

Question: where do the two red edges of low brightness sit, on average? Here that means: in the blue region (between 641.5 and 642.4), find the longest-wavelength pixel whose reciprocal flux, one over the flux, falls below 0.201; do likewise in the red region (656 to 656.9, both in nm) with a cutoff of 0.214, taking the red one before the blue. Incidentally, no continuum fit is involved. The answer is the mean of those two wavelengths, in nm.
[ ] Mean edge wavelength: 649.49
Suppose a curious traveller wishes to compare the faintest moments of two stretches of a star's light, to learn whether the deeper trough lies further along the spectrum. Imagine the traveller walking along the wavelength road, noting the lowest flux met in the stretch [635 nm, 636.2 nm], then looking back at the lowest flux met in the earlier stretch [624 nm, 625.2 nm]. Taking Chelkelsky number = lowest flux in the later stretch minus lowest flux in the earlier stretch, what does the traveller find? -1.4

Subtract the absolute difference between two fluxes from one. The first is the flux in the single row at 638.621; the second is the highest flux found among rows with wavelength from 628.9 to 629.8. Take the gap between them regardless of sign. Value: 1.0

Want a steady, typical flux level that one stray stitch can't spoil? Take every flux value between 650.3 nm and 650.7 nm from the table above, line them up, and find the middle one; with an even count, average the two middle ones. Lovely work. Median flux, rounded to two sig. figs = 5.7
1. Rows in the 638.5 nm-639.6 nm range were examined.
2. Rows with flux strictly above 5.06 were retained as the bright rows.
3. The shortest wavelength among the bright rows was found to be 638.621 nm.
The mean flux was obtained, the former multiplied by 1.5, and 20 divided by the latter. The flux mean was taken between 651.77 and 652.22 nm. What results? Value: 2.59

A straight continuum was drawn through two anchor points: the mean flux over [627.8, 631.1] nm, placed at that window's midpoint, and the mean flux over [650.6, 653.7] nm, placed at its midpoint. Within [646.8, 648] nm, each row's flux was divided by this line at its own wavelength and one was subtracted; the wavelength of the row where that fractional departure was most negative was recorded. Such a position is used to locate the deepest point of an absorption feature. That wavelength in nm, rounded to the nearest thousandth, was 647.505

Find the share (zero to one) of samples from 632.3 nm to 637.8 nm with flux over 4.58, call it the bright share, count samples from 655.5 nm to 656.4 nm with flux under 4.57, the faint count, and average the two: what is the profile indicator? 2.9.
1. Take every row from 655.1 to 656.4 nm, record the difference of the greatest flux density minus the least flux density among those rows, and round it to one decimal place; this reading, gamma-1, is 1.8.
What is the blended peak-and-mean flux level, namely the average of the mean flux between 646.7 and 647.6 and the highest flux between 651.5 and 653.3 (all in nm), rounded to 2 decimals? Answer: 5.31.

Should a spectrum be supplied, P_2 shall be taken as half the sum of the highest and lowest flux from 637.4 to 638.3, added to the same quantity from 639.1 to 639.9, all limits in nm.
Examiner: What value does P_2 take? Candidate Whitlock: 10.5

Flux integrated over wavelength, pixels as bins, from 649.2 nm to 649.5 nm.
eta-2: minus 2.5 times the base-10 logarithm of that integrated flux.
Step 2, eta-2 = -0.36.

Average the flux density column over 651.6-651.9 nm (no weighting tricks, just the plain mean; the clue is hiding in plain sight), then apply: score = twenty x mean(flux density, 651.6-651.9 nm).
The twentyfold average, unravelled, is 97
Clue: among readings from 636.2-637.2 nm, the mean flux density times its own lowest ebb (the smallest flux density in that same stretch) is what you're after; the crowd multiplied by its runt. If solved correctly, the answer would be 24.2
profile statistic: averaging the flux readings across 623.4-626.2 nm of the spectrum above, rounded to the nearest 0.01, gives 5.53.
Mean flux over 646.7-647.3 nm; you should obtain 4.91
